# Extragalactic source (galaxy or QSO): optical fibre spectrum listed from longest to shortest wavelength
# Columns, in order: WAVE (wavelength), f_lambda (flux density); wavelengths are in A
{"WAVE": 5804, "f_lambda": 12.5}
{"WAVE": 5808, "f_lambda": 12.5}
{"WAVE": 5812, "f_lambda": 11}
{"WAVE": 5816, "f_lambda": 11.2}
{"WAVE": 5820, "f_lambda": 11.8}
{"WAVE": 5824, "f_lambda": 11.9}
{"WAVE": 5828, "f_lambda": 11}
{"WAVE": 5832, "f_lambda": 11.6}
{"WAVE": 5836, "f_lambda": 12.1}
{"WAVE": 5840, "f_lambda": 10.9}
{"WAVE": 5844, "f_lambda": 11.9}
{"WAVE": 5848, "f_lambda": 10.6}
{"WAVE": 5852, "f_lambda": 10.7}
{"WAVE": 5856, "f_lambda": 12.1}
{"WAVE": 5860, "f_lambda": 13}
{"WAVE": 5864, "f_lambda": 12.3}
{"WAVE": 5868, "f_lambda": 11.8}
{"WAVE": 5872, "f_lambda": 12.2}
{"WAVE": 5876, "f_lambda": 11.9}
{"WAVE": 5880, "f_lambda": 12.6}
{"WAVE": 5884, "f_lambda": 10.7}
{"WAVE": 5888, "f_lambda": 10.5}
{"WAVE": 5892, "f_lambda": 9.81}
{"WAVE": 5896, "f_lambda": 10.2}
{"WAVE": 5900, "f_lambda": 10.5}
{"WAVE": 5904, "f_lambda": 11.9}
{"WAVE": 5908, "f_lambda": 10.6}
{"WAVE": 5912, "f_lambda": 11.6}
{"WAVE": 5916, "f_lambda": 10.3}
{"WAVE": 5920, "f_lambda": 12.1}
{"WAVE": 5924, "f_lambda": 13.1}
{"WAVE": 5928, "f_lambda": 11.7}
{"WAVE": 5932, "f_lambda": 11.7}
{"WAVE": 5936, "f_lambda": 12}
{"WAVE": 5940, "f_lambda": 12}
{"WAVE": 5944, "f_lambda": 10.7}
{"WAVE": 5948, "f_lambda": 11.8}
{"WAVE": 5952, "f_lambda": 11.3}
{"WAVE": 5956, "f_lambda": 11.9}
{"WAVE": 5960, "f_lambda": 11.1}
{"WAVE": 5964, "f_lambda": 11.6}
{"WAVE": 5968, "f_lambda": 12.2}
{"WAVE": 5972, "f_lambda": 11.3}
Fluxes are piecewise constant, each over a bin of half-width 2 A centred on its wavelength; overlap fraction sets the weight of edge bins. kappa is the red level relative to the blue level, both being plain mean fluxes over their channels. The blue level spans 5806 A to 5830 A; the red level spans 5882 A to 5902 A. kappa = 0.89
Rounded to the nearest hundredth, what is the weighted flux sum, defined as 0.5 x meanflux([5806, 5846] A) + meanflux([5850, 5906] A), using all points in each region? 17.24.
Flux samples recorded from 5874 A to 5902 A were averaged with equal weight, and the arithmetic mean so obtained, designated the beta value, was 10.9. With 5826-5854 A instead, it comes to 11.3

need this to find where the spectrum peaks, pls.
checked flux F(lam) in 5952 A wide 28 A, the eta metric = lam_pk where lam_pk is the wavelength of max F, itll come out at 5940 A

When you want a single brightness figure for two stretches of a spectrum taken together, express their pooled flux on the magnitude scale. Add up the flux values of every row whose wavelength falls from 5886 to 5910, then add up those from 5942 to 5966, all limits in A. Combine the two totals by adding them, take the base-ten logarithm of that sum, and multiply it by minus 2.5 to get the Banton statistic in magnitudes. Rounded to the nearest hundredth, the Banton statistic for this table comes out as -5.30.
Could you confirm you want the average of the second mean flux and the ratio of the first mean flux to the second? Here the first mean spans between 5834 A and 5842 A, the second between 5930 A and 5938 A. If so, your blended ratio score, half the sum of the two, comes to 6.41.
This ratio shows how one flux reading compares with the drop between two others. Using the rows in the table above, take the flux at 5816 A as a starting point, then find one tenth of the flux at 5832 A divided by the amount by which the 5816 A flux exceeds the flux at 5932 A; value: -2.3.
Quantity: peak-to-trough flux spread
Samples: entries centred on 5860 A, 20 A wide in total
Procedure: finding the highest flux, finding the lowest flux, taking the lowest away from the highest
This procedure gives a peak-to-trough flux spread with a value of 2.3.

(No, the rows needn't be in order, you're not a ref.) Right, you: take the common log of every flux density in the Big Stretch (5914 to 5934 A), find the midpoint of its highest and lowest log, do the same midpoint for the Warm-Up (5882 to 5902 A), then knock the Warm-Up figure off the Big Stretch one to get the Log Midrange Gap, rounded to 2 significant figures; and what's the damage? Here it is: 0.055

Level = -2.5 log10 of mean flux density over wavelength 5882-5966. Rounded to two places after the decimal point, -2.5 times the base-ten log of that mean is -2.63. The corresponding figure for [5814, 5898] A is -2.65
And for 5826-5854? -2.63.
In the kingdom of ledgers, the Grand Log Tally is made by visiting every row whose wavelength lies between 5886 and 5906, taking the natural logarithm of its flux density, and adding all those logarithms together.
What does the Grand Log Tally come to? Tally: 11.8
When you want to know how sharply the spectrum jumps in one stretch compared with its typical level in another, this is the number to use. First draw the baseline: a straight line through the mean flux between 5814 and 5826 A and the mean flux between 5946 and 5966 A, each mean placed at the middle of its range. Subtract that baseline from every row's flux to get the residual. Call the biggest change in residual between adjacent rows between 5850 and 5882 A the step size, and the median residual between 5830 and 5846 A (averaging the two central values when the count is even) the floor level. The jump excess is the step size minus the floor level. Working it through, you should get 1.27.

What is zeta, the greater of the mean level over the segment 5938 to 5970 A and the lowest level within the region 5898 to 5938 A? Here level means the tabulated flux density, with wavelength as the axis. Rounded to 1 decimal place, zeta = 11.6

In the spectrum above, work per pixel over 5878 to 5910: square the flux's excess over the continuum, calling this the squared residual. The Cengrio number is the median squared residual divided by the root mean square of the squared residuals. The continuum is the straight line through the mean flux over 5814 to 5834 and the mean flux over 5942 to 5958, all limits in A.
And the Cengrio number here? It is 0.69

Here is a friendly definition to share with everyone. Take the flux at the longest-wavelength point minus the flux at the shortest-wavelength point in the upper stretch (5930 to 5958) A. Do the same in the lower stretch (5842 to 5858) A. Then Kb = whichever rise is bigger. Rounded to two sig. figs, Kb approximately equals 0.20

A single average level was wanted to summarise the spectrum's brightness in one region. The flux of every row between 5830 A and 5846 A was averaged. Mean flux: 11.6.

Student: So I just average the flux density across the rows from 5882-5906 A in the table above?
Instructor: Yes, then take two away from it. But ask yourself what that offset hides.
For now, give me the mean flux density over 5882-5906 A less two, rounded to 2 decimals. 8.60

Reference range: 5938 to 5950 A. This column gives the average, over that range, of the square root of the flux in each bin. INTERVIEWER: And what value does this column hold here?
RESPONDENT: 3.39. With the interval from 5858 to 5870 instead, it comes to 3.52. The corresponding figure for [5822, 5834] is 3.39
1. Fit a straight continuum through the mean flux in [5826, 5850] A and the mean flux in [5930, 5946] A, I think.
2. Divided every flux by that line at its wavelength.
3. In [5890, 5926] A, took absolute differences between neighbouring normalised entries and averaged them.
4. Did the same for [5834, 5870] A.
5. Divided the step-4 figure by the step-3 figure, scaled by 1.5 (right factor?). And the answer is 1.3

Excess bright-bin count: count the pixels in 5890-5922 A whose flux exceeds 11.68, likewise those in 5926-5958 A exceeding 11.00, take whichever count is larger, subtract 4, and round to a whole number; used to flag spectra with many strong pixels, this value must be 3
